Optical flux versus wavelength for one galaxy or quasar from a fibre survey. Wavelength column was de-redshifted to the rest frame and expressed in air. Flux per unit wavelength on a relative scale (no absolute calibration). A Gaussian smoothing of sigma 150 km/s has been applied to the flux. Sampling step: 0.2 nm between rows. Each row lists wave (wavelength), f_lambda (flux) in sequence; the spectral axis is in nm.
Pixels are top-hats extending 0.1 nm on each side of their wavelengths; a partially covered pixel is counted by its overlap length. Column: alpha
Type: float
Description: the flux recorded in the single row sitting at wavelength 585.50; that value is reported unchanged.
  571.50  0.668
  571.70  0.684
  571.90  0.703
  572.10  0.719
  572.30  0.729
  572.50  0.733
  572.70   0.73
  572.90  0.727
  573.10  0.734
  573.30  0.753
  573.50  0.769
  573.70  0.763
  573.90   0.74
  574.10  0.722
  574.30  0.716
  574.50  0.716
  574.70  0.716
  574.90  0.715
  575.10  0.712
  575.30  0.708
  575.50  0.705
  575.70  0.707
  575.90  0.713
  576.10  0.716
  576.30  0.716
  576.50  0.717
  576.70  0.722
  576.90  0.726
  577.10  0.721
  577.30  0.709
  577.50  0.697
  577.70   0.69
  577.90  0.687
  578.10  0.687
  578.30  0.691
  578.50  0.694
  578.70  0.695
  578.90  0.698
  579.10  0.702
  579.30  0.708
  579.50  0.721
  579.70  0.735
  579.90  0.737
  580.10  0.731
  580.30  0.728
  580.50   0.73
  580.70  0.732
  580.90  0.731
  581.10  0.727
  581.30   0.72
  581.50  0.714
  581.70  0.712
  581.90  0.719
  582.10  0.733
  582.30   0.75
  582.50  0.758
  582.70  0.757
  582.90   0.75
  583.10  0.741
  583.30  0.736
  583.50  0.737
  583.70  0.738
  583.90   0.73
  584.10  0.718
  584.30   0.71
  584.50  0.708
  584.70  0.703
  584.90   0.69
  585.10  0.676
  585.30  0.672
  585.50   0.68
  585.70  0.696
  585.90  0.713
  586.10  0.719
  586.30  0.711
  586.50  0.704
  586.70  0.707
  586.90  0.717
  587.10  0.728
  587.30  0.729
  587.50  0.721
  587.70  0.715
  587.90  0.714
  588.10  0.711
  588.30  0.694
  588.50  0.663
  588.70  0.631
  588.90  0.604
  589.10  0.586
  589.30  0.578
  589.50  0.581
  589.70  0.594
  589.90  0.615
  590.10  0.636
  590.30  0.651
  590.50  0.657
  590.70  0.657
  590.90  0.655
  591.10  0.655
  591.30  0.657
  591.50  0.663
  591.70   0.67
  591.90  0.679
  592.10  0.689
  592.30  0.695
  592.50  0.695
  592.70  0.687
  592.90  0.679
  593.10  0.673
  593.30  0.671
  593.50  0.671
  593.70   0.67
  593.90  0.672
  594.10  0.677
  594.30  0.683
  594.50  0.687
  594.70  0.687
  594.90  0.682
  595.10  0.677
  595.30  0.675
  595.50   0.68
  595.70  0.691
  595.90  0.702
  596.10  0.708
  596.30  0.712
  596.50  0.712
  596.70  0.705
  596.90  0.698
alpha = 0.68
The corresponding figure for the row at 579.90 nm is 0.737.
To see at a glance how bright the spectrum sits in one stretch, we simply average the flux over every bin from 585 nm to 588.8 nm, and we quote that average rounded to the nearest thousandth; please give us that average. 0.700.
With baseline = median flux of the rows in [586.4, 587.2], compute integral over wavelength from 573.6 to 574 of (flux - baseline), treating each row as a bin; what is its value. 0.016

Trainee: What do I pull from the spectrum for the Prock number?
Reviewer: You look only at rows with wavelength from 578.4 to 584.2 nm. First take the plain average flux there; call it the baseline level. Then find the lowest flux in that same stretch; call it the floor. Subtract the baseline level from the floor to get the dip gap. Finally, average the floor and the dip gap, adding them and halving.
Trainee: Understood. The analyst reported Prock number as 0.33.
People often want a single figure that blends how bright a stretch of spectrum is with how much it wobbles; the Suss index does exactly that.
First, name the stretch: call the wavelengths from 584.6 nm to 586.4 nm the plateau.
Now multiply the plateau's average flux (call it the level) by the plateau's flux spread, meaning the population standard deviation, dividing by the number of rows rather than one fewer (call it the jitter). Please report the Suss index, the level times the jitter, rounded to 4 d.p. 0.0113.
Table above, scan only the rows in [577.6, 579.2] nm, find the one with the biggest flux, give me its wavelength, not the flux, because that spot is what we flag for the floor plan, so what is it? 579.10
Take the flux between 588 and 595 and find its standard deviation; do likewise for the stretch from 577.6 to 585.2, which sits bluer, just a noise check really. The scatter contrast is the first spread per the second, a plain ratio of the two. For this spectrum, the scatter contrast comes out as 1.63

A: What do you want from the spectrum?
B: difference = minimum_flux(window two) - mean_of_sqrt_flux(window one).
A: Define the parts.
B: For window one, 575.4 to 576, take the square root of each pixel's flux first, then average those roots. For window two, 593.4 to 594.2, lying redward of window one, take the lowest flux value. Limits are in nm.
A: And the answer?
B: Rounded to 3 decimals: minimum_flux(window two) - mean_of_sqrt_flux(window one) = -0.172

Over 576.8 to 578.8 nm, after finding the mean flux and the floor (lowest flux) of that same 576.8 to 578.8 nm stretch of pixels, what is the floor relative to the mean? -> 0.982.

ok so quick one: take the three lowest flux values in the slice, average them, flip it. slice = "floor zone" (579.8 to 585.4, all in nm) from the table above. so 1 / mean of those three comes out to 1.47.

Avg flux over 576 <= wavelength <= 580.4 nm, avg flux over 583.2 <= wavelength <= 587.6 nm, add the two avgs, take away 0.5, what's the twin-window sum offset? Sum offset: 0.92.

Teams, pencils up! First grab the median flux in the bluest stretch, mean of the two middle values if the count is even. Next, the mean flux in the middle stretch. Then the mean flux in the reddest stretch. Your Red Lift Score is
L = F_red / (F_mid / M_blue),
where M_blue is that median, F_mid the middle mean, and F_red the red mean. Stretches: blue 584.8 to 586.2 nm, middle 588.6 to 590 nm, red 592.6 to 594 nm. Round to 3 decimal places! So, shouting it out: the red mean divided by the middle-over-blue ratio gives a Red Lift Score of 0.778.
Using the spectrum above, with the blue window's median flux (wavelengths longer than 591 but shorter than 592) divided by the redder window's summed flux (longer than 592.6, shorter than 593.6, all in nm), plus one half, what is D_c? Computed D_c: 0.696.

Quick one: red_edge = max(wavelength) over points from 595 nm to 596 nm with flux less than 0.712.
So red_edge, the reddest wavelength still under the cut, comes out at 595.90 nm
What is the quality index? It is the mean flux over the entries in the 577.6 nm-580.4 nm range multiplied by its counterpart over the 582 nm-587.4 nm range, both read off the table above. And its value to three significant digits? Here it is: 0.509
